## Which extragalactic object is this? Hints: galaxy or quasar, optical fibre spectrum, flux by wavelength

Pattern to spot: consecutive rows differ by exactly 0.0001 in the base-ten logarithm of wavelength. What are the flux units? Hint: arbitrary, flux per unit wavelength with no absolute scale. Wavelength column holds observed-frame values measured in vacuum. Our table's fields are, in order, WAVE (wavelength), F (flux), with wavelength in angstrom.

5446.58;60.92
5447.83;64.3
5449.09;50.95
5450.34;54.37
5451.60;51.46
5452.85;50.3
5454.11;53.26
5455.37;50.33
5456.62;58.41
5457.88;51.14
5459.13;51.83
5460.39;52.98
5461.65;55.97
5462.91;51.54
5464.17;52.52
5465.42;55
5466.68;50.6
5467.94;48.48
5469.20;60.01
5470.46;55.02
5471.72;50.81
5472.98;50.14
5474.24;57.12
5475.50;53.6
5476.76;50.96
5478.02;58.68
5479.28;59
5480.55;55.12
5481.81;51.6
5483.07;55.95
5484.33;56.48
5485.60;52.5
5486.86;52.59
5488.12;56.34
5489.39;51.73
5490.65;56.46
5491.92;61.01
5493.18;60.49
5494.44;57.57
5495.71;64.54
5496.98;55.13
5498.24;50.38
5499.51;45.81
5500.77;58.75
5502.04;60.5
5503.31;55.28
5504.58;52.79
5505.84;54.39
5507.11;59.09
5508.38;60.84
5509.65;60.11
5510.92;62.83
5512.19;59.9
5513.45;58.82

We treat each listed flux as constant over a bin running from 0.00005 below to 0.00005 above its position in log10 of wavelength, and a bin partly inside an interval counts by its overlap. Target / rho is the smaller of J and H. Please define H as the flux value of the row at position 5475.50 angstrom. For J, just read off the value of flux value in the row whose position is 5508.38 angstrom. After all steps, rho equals 53.6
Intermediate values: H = 53.6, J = 60.84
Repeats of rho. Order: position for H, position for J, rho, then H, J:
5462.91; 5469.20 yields 51.5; 51.54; 60.01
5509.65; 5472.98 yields 50.1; 60.11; 50.14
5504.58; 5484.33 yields 52.8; 52.79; 56.48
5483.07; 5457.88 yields 51.1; 55.95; 51.14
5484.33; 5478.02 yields 56.5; 56.48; 58.68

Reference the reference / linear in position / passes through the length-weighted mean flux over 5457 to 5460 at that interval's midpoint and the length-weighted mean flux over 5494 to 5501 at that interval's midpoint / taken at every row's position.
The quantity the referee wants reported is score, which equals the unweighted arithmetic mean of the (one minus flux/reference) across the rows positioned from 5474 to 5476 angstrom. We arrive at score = -0.037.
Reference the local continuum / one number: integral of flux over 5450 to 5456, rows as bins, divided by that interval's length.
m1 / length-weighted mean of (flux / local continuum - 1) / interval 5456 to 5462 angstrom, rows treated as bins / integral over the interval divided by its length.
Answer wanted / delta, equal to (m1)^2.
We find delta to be 0.0017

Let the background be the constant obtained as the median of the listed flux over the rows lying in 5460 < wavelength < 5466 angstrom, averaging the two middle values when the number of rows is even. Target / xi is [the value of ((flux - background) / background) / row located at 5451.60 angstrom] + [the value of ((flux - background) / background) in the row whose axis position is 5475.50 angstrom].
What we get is -0.02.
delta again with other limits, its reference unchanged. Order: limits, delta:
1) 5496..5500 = 0.0000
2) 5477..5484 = 0.0059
